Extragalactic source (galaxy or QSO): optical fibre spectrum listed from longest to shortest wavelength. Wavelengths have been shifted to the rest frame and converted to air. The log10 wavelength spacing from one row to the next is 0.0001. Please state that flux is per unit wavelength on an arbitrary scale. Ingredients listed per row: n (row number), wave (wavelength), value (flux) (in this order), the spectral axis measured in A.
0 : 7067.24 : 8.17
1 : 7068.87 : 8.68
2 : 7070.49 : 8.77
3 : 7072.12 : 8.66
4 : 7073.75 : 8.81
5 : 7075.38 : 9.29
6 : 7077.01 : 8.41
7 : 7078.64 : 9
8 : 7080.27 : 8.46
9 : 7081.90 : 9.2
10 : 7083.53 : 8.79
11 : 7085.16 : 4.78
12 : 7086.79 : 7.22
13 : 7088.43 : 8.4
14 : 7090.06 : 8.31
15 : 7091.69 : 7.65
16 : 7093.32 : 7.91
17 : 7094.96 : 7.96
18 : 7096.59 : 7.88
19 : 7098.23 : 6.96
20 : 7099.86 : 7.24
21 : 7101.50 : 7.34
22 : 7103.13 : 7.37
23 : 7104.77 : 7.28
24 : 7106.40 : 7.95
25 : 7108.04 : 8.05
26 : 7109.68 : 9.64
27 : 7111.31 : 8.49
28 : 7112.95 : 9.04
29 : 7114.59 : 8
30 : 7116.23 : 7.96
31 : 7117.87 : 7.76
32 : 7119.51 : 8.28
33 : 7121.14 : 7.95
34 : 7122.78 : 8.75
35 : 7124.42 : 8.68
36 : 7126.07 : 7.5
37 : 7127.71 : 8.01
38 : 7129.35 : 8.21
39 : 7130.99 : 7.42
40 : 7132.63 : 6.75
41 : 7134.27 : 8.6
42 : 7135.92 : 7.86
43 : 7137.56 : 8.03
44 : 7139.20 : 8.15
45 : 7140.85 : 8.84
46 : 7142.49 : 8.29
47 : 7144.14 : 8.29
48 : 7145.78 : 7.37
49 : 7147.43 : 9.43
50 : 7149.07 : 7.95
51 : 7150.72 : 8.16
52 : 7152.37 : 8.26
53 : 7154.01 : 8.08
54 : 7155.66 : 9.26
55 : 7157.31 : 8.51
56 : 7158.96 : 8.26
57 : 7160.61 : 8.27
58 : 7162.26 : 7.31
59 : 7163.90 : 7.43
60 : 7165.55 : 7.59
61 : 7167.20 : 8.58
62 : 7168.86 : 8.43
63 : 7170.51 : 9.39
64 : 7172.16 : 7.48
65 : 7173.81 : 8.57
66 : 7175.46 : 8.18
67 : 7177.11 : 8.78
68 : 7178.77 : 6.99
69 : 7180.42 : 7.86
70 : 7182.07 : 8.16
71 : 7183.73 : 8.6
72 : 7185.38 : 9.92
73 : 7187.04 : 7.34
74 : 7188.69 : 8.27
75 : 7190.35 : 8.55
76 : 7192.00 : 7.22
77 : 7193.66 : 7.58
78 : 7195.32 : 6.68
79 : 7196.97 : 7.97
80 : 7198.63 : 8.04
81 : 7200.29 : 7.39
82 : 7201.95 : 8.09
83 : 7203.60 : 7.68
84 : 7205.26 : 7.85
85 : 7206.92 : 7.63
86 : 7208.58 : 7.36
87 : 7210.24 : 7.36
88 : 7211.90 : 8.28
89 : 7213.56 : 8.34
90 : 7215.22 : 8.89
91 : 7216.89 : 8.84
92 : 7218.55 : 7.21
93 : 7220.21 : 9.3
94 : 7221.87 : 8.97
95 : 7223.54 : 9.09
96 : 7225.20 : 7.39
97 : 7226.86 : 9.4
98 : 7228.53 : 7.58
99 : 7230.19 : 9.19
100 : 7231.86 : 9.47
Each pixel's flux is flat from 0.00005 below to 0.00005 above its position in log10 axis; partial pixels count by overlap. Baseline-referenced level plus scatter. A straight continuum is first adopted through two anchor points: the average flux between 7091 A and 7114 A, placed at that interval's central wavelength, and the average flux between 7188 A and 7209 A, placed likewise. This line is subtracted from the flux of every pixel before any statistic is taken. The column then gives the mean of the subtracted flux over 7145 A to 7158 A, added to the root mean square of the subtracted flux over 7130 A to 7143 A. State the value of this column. 1.21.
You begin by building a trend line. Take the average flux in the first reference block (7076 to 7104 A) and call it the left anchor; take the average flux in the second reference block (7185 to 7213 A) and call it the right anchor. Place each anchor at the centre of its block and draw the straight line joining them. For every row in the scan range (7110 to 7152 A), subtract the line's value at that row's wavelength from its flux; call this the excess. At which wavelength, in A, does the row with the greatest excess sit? 7147.43 A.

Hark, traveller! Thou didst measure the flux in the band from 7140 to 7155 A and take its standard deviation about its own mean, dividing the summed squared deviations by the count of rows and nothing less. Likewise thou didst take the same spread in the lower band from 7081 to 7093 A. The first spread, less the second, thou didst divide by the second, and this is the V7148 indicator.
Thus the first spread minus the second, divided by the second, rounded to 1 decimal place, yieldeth -0.6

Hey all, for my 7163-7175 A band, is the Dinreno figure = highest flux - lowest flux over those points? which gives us 2.0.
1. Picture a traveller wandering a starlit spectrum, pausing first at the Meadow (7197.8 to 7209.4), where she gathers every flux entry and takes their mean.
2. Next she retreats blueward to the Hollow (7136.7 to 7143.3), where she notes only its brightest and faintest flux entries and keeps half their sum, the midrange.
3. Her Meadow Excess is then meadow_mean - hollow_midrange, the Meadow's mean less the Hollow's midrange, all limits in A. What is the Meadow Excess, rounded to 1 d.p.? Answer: -0.7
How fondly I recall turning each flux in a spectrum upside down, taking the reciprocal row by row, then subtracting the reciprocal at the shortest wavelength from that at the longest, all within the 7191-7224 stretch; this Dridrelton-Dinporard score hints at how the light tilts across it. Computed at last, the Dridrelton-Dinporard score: -0.028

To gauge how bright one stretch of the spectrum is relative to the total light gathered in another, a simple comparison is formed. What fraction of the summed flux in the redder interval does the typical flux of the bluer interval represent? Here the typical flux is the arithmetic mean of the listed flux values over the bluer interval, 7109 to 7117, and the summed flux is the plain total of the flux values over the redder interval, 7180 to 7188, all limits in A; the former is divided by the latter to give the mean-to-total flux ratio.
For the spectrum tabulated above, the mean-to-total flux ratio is 0.21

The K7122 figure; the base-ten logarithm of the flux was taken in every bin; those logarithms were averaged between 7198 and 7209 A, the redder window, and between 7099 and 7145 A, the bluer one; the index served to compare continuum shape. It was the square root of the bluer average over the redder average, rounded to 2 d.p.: 1.01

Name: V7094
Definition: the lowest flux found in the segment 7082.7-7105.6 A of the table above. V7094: 4.78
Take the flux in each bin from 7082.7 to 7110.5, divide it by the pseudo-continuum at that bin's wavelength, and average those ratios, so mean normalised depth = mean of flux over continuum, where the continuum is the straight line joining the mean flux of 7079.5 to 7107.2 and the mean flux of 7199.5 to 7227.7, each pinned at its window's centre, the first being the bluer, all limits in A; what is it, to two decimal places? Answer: 1.00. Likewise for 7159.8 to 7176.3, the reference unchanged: 1.02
